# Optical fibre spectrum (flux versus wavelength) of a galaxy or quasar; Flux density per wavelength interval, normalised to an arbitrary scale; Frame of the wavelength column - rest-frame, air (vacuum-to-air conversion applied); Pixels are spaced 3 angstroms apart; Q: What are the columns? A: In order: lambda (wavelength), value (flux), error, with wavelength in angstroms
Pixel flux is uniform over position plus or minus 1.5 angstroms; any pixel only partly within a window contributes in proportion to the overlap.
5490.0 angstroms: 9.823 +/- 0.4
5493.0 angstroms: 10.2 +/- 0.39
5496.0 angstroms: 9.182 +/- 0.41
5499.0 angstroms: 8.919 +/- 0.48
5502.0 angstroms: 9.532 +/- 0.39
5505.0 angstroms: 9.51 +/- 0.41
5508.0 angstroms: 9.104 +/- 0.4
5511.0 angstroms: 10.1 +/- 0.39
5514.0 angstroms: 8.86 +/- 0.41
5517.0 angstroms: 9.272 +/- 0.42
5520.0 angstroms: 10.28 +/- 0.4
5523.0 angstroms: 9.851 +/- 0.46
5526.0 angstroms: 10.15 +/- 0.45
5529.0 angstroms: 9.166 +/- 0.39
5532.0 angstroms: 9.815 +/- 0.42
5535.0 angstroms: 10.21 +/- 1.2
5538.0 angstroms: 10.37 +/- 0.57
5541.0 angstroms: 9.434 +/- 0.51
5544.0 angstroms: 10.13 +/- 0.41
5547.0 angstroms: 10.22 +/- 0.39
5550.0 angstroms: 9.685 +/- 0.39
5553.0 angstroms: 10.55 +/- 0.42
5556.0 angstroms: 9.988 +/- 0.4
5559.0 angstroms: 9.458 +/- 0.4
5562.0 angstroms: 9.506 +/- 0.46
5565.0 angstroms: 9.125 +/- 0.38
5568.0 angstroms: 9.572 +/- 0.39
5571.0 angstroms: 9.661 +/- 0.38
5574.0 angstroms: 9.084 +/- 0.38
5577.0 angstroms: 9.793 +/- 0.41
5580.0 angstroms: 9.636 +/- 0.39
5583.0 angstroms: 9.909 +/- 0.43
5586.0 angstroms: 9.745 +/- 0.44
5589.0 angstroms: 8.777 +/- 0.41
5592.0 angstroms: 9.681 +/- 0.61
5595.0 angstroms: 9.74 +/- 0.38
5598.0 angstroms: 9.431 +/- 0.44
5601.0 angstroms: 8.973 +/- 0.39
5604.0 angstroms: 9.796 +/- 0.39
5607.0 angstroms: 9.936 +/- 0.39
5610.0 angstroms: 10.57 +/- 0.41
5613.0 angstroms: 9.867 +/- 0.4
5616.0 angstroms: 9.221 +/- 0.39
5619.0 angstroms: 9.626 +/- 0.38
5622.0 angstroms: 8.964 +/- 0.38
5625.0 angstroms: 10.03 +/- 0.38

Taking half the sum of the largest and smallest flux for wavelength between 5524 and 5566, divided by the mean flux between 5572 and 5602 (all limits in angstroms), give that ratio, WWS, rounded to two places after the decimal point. 1.04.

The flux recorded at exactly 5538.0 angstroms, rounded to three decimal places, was 10.370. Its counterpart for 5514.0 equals 8.860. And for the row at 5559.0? 9.458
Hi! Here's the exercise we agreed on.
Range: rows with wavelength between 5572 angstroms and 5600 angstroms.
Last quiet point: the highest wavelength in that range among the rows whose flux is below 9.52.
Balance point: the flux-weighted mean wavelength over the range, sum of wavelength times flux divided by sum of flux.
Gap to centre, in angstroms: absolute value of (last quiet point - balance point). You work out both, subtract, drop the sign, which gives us 12.0 angstroms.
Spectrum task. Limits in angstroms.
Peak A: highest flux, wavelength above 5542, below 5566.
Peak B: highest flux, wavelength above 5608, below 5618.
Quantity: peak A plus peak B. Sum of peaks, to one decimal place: 21.1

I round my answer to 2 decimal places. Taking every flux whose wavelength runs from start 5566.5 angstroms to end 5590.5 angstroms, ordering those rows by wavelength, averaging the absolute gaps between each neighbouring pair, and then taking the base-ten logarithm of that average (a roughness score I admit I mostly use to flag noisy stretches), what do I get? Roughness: -0.38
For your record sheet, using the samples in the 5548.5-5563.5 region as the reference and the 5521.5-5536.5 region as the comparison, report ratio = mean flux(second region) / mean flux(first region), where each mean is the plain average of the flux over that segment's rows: 1.00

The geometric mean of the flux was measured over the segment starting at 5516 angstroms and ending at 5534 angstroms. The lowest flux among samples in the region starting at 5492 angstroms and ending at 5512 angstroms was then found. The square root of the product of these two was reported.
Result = 9.32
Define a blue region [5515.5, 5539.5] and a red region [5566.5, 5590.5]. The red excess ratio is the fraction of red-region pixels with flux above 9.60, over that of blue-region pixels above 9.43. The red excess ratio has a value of 0.83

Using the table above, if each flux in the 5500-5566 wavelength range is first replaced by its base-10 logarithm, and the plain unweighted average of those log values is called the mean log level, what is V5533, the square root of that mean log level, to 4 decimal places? 0.9940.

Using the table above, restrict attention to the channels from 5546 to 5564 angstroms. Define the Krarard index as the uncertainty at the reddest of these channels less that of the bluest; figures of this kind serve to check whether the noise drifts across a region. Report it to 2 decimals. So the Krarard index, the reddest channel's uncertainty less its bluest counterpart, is 0.07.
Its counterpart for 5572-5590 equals 0.03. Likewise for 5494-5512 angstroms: -0.02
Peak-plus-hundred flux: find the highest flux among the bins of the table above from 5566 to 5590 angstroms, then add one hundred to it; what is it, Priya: 109.9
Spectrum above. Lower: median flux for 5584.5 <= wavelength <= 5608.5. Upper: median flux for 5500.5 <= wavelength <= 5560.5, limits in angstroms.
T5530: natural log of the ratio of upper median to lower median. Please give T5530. 0.013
